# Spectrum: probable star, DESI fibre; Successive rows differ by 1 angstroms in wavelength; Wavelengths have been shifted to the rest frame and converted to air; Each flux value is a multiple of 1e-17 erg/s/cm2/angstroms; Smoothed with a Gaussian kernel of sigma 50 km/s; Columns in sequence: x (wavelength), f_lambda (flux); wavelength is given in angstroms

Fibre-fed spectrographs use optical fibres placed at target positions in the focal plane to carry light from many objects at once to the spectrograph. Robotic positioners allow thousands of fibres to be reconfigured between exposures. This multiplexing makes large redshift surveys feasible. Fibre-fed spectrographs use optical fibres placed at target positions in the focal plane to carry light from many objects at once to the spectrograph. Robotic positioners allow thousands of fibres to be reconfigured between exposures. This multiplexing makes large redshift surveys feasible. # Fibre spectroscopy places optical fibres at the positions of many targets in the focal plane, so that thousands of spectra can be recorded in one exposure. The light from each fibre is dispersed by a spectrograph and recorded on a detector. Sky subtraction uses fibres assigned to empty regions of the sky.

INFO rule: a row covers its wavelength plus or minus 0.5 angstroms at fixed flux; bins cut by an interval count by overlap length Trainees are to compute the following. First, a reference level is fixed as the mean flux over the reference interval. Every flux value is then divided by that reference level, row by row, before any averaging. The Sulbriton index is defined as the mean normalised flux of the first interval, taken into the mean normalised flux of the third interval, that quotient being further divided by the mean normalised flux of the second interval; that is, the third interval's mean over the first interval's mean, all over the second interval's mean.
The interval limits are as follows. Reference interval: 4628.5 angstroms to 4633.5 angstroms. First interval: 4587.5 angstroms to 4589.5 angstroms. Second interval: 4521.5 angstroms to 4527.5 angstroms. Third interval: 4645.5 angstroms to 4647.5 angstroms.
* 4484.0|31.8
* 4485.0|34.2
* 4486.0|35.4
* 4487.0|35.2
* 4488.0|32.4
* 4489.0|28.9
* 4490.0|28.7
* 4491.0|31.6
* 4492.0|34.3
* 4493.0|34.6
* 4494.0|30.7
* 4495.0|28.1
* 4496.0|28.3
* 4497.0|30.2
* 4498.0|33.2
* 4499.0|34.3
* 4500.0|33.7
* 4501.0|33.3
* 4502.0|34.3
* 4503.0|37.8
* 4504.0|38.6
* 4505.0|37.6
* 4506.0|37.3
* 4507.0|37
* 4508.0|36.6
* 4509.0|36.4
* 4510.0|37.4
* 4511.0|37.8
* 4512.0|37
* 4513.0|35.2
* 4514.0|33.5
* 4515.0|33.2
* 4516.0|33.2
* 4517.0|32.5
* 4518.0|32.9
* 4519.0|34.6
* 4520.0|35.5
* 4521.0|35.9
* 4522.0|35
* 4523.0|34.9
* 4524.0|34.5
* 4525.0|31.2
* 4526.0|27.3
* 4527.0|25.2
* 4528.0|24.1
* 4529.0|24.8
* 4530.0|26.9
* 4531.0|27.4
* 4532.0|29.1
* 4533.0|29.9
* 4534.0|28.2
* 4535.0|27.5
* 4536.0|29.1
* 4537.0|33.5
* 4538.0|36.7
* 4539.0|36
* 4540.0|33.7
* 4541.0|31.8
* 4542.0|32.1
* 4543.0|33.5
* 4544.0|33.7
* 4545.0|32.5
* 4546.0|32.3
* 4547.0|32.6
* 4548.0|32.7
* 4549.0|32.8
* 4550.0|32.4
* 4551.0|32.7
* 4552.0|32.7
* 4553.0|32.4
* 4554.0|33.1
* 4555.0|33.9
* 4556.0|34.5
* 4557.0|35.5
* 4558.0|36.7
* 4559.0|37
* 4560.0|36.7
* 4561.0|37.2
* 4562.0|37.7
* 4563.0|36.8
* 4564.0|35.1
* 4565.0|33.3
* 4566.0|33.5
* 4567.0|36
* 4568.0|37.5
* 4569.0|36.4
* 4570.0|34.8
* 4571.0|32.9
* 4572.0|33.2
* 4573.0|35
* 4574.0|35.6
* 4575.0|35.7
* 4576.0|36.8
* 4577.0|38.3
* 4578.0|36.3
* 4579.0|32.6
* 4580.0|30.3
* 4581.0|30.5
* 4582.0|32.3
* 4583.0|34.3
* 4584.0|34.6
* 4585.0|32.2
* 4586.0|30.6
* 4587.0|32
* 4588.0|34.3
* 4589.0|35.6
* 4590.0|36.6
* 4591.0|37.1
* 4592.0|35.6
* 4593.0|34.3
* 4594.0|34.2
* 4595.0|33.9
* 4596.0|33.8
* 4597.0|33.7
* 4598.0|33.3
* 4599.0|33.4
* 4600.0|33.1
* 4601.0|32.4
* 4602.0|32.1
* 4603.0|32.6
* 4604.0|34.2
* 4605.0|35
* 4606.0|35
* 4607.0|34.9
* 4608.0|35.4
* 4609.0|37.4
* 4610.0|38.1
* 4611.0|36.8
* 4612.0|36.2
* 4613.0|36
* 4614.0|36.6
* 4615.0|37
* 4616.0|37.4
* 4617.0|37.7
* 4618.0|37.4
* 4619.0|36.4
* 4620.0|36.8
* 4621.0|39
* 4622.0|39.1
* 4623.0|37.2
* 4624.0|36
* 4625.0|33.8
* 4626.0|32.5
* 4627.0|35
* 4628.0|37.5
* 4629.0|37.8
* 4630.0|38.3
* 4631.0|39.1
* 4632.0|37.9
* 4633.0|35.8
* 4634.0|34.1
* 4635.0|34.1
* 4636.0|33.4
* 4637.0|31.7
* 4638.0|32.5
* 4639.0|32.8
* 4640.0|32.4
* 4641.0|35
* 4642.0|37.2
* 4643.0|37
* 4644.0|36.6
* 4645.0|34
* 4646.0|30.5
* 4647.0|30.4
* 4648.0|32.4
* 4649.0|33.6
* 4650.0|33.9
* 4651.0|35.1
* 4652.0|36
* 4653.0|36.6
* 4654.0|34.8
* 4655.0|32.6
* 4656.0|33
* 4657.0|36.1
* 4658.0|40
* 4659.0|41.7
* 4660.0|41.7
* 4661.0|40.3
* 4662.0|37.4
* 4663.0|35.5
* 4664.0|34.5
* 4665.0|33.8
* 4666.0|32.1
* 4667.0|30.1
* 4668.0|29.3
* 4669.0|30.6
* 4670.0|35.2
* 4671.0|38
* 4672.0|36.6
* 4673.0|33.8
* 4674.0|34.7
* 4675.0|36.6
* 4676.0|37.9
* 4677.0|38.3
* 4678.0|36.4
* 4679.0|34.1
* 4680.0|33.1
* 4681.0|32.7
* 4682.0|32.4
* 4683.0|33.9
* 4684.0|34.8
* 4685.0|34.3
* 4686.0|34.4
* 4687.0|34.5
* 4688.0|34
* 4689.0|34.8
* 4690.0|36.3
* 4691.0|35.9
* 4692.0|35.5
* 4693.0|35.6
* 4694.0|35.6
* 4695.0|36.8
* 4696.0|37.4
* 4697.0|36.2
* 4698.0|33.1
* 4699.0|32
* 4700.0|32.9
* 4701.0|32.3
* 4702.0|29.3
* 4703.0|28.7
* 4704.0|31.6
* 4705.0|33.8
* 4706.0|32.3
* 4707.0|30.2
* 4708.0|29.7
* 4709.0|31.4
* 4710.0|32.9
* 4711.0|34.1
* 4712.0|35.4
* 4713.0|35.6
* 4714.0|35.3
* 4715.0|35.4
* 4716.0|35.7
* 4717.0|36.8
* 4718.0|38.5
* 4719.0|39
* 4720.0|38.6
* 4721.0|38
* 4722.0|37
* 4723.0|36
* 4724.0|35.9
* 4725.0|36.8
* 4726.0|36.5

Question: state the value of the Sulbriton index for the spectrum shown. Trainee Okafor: 1.05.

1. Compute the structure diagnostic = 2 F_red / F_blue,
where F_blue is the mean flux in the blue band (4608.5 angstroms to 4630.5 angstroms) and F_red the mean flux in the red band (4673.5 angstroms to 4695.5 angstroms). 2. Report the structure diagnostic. 1.91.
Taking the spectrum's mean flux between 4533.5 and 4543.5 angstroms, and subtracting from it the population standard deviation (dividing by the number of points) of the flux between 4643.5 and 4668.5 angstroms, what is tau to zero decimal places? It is 29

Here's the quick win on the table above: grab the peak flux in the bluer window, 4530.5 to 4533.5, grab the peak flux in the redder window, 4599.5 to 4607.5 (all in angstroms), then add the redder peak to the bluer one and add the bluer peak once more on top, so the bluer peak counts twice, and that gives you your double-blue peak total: 95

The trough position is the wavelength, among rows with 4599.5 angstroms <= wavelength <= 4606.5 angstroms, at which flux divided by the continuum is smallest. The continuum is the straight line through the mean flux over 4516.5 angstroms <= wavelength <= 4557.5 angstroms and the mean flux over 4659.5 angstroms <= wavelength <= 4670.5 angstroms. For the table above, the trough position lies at 4602.0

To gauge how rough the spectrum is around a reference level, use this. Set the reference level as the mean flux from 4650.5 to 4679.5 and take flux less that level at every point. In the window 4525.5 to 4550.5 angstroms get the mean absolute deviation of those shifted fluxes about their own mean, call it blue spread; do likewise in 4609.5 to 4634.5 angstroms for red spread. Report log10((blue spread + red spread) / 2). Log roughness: 0.33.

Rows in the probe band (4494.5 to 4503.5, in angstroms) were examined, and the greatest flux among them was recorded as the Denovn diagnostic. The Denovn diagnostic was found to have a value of 37.8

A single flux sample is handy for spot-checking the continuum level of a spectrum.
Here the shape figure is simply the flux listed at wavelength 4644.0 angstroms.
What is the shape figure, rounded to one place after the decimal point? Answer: 36.6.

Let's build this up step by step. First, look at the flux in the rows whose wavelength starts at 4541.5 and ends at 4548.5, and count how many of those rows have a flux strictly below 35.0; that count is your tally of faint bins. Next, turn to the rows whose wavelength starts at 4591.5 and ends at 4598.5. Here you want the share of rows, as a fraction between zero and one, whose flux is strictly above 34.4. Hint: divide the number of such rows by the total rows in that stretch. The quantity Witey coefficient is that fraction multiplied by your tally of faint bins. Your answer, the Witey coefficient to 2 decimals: 1.00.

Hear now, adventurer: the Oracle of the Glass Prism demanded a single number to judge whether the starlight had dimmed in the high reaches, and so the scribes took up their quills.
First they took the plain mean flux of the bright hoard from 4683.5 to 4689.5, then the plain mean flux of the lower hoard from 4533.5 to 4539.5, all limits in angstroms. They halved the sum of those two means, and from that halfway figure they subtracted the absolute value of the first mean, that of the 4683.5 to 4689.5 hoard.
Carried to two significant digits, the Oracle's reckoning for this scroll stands -1.3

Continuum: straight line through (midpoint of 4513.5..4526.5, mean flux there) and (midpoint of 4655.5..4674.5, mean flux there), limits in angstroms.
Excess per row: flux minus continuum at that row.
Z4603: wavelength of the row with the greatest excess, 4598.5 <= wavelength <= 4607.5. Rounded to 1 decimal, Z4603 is 4605.0 angstroms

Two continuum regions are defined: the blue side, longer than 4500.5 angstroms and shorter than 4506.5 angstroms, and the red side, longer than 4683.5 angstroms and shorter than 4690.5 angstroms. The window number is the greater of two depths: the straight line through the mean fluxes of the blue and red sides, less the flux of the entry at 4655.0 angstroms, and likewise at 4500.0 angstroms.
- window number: 2.8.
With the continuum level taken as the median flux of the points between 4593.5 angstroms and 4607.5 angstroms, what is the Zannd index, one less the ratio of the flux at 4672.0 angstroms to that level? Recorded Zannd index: -0.1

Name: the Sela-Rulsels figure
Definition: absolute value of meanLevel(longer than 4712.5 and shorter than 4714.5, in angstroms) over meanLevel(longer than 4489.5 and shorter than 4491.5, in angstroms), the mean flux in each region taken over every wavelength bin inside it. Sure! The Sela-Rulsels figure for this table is 1.18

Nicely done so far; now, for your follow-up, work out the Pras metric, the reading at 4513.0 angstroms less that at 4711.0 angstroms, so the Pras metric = 1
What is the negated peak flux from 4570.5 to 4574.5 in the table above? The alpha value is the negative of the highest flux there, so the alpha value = -35.6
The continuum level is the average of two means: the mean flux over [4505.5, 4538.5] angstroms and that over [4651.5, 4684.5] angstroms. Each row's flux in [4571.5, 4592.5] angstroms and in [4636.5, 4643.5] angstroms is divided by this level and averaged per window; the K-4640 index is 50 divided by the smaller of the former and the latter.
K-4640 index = 49.7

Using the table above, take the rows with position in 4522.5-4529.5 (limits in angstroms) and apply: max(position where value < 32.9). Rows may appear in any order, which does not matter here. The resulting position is 4529.0 angstroms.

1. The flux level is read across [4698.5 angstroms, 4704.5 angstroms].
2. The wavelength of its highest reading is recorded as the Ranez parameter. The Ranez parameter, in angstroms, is 4700.0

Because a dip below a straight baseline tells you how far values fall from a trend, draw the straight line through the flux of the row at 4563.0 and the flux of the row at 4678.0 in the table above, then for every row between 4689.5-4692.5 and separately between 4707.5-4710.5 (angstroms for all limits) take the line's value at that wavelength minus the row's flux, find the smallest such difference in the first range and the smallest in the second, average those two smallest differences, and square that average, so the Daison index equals 3.0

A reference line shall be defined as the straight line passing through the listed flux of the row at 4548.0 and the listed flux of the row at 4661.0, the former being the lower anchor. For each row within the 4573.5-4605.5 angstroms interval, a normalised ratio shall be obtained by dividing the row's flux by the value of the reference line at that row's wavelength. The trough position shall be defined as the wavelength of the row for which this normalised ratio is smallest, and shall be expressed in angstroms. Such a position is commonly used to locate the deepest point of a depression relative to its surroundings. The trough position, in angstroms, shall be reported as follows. 4586.0 angstroms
